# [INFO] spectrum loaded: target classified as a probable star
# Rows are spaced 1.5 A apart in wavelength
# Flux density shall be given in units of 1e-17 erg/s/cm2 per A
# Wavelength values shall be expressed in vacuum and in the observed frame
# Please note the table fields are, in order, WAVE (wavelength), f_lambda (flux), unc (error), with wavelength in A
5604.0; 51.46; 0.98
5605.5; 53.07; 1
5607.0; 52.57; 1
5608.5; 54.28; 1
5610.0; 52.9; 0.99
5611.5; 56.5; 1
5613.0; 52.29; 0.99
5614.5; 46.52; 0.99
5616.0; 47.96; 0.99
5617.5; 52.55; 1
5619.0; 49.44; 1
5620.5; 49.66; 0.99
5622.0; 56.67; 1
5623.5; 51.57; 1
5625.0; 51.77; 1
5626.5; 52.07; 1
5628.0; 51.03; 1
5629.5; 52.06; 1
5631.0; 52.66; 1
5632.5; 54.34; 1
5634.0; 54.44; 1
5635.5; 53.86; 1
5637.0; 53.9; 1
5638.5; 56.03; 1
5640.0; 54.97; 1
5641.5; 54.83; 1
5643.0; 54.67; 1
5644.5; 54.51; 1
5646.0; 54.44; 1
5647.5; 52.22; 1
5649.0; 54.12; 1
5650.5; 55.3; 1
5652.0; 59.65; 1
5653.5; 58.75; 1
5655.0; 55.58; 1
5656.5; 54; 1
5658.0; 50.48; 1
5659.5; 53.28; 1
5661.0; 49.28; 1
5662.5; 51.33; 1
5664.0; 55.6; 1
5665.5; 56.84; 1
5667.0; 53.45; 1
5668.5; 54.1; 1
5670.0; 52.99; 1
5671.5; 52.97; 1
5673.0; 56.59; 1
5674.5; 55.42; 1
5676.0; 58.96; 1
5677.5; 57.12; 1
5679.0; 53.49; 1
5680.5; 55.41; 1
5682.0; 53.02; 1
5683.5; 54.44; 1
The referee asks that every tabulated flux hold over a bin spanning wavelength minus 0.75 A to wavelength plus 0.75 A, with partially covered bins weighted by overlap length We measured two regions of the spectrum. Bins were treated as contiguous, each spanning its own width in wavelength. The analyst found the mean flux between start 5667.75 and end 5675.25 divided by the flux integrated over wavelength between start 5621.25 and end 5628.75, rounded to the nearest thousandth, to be 0.138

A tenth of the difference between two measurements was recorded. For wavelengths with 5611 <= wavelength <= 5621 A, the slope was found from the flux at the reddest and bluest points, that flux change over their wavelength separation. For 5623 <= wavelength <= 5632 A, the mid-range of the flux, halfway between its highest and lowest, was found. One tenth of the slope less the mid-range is -5.26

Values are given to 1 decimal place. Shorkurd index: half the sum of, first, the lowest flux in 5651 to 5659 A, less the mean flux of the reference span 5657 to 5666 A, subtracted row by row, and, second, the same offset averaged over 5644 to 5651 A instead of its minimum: -0.5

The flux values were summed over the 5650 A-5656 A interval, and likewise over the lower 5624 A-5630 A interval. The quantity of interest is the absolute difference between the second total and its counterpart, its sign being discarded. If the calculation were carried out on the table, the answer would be 22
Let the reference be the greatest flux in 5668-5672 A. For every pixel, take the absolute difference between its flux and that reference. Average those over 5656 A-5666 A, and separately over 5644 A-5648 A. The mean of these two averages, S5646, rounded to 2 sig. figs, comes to 1.6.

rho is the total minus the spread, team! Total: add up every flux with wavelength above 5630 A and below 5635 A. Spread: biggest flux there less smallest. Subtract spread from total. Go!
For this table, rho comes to 160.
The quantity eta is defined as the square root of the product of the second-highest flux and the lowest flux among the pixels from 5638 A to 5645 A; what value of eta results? 54.7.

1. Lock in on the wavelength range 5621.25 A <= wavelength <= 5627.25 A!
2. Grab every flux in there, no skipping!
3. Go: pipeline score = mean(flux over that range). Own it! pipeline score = 53.0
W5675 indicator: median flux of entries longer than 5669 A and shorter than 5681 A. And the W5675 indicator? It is 55.4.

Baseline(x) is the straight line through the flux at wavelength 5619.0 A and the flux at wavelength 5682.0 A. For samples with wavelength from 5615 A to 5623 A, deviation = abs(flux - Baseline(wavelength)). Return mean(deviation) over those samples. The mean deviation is 2.3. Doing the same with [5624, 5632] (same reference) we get 2.0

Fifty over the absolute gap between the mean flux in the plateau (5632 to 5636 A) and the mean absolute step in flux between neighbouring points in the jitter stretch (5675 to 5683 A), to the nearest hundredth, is 0.97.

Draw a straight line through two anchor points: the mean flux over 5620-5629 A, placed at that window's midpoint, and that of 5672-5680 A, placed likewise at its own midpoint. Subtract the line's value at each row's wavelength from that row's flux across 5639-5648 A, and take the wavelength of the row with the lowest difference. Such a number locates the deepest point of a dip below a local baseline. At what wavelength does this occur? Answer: 5647.5 A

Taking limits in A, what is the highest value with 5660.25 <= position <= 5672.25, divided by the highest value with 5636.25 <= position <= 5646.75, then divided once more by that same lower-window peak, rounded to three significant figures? 0.0181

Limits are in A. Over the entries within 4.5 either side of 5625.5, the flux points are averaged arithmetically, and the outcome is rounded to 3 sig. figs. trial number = 52.5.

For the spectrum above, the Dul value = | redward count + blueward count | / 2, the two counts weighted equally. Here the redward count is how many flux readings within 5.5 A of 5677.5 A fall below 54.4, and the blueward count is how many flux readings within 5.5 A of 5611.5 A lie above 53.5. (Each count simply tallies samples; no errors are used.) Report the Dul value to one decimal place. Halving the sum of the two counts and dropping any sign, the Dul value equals 2.0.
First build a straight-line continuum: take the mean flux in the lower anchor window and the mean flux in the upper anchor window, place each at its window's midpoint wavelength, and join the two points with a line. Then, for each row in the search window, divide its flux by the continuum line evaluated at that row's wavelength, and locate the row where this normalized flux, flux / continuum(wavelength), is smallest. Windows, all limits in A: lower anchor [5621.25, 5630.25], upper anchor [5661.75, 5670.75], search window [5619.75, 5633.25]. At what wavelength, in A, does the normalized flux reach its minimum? 5620.5 A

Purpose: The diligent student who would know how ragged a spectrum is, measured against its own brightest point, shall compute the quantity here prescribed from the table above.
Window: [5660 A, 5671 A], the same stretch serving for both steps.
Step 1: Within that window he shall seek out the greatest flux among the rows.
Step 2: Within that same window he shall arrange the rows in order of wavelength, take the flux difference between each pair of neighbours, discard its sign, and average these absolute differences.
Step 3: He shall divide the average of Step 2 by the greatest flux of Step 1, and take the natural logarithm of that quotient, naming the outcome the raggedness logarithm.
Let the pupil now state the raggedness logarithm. -3.3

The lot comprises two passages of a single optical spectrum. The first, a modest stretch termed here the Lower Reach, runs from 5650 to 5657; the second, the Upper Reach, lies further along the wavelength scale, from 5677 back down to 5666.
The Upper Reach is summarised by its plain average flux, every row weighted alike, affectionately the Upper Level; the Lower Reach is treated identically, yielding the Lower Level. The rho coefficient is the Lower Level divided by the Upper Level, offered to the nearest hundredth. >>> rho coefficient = 1.03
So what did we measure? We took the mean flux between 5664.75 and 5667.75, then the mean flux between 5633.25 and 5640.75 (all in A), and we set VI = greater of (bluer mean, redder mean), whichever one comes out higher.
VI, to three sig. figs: 55.1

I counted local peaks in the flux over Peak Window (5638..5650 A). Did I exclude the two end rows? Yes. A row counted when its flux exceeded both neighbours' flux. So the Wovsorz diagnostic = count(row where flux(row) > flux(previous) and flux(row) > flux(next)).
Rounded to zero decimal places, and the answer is 0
